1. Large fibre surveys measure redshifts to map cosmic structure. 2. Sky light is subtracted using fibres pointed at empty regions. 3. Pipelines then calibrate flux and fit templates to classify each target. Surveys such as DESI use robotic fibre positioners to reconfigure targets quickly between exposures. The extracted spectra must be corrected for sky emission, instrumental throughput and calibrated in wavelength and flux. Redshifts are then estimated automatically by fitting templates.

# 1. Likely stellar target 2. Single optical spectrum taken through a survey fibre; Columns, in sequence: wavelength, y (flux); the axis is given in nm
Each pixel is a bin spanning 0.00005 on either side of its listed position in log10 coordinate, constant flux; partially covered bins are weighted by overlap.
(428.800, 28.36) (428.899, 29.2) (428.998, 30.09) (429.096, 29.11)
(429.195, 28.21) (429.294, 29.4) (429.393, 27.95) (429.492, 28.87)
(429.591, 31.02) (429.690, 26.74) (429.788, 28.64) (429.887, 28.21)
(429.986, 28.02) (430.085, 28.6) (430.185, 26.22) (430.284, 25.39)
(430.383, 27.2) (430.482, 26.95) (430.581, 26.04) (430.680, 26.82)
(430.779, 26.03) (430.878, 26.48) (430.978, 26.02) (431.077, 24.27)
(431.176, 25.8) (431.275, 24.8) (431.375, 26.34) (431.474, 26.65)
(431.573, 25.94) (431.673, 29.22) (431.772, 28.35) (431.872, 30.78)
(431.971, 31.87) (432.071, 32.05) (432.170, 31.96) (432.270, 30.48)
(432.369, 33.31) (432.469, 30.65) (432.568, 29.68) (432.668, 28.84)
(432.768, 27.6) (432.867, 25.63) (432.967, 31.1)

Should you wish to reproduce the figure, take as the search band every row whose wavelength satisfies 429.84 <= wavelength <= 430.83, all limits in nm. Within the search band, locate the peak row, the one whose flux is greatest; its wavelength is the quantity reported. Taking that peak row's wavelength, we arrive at 430.085 nm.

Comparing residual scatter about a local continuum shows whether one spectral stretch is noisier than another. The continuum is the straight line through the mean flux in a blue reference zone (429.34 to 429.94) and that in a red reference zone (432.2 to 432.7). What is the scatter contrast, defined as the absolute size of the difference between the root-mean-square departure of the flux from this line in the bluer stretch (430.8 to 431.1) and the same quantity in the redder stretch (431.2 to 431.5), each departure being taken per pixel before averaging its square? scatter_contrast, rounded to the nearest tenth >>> 0.1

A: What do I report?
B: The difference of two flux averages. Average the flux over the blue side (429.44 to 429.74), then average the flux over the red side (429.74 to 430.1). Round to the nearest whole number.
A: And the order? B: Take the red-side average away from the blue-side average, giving 1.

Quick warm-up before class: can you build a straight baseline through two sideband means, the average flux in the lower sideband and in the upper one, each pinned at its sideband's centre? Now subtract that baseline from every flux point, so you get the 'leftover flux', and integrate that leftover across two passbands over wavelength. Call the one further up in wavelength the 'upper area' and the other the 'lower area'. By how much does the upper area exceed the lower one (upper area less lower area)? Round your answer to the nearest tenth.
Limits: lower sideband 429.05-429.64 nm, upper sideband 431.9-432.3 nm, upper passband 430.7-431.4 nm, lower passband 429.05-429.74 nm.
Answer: -3.2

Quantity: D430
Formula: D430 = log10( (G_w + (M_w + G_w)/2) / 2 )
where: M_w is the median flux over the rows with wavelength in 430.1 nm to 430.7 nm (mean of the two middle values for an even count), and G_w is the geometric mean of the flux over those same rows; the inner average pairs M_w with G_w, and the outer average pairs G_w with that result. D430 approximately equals 1.42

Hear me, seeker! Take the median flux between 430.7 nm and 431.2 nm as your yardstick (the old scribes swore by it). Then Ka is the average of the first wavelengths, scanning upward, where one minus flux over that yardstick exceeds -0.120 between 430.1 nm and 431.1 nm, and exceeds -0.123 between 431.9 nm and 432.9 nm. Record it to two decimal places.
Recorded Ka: 431.43 nm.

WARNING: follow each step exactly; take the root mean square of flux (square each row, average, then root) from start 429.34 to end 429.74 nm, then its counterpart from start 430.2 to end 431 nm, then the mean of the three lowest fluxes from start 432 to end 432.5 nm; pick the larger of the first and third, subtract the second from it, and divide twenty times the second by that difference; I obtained 113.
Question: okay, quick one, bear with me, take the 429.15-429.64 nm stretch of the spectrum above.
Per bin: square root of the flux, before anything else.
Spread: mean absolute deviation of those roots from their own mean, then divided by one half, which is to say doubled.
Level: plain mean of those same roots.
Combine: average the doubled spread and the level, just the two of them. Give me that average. 2.78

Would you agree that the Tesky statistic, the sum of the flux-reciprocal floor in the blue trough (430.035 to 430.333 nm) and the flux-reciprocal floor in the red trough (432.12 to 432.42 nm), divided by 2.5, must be 0.0260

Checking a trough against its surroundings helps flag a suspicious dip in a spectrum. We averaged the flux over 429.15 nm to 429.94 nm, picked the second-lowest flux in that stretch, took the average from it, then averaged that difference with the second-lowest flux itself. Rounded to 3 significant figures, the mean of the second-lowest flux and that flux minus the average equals 13.6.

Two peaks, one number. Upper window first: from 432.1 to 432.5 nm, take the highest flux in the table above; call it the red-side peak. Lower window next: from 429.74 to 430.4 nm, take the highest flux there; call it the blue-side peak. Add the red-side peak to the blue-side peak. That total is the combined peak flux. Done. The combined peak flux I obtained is 62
